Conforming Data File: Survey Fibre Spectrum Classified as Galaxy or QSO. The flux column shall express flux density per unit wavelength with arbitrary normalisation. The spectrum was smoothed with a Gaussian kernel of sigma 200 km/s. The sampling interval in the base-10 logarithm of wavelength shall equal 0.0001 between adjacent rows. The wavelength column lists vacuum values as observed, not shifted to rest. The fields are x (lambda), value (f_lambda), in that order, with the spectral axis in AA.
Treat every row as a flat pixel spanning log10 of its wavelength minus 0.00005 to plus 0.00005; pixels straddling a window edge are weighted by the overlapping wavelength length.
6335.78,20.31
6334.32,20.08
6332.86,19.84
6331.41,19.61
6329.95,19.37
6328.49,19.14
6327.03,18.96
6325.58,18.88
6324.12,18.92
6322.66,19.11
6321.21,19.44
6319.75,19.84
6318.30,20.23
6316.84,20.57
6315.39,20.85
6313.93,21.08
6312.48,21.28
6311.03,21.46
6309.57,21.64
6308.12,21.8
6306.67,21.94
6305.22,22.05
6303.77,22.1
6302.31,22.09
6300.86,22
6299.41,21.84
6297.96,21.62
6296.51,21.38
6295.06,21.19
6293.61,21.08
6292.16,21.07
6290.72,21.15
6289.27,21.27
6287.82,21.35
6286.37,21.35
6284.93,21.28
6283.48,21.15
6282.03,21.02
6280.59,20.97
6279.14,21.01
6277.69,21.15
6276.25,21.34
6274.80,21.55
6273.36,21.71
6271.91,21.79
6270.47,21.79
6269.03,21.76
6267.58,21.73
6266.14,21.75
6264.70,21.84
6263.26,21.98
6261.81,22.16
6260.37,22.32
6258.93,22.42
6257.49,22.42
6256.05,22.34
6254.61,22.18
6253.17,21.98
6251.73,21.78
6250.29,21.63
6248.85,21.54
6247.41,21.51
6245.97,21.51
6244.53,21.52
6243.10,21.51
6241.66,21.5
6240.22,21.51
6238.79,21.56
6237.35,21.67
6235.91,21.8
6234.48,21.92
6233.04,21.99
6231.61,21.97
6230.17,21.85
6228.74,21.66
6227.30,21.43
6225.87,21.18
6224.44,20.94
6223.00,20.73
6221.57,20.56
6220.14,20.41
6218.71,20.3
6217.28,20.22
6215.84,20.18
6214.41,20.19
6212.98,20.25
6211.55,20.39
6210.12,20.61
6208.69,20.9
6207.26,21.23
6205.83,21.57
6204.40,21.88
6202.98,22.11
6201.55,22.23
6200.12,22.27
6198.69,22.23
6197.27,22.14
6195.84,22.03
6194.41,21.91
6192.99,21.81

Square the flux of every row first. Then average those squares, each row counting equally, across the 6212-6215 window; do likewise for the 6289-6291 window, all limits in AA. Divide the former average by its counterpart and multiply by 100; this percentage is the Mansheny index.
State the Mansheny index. 91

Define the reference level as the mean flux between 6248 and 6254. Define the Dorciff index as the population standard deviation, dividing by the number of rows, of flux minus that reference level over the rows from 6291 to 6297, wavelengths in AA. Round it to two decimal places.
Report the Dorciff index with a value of 0.12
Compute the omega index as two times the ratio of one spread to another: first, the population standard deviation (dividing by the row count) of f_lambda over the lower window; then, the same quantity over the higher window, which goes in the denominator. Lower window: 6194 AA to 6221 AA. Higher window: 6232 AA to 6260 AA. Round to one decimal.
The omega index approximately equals 5.2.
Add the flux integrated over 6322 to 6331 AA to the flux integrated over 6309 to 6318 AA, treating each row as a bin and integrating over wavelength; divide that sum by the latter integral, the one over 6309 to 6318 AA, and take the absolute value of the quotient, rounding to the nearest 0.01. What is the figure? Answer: 1.90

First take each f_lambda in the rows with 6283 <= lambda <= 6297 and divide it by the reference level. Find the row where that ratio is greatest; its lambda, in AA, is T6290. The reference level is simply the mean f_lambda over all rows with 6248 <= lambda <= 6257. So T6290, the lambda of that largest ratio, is 6296.51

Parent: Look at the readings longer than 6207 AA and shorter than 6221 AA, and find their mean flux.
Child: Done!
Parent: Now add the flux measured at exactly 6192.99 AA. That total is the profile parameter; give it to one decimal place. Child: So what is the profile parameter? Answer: 42.3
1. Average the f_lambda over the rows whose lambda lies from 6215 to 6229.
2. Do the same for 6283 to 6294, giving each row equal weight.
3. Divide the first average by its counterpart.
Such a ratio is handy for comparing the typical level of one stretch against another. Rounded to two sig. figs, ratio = 0.98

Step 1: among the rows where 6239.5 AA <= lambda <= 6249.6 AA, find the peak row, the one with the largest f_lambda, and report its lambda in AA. 6248.85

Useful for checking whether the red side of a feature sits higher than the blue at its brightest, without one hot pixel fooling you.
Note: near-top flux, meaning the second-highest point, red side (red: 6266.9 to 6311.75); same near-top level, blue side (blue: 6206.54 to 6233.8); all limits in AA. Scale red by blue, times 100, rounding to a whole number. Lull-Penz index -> 101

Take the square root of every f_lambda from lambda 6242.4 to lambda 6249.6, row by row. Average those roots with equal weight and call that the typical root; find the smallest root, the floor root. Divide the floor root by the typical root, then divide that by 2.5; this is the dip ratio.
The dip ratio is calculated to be 0.400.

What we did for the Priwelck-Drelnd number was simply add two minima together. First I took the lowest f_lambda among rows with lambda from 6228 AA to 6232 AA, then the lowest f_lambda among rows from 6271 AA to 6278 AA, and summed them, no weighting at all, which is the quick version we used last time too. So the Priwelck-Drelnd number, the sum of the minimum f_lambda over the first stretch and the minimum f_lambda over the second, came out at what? 42.8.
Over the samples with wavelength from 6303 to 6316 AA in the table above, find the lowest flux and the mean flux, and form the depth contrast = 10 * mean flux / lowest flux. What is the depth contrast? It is 10.3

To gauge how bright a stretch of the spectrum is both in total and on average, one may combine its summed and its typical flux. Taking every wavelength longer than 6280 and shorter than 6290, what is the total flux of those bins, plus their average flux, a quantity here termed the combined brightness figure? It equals 169.6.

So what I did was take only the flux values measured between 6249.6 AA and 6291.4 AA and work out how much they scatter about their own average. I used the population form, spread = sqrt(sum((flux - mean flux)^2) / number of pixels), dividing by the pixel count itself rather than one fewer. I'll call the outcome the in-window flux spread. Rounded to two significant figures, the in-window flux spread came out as 0.44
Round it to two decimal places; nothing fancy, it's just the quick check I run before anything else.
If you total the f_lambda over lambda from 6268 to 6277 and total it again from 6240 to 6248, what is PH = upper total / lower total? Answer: 1.01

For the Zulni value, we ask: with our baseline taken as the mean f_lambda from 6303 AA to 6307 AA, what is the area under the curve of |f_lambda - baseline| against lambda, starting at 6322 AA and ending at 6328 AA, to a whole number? 18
